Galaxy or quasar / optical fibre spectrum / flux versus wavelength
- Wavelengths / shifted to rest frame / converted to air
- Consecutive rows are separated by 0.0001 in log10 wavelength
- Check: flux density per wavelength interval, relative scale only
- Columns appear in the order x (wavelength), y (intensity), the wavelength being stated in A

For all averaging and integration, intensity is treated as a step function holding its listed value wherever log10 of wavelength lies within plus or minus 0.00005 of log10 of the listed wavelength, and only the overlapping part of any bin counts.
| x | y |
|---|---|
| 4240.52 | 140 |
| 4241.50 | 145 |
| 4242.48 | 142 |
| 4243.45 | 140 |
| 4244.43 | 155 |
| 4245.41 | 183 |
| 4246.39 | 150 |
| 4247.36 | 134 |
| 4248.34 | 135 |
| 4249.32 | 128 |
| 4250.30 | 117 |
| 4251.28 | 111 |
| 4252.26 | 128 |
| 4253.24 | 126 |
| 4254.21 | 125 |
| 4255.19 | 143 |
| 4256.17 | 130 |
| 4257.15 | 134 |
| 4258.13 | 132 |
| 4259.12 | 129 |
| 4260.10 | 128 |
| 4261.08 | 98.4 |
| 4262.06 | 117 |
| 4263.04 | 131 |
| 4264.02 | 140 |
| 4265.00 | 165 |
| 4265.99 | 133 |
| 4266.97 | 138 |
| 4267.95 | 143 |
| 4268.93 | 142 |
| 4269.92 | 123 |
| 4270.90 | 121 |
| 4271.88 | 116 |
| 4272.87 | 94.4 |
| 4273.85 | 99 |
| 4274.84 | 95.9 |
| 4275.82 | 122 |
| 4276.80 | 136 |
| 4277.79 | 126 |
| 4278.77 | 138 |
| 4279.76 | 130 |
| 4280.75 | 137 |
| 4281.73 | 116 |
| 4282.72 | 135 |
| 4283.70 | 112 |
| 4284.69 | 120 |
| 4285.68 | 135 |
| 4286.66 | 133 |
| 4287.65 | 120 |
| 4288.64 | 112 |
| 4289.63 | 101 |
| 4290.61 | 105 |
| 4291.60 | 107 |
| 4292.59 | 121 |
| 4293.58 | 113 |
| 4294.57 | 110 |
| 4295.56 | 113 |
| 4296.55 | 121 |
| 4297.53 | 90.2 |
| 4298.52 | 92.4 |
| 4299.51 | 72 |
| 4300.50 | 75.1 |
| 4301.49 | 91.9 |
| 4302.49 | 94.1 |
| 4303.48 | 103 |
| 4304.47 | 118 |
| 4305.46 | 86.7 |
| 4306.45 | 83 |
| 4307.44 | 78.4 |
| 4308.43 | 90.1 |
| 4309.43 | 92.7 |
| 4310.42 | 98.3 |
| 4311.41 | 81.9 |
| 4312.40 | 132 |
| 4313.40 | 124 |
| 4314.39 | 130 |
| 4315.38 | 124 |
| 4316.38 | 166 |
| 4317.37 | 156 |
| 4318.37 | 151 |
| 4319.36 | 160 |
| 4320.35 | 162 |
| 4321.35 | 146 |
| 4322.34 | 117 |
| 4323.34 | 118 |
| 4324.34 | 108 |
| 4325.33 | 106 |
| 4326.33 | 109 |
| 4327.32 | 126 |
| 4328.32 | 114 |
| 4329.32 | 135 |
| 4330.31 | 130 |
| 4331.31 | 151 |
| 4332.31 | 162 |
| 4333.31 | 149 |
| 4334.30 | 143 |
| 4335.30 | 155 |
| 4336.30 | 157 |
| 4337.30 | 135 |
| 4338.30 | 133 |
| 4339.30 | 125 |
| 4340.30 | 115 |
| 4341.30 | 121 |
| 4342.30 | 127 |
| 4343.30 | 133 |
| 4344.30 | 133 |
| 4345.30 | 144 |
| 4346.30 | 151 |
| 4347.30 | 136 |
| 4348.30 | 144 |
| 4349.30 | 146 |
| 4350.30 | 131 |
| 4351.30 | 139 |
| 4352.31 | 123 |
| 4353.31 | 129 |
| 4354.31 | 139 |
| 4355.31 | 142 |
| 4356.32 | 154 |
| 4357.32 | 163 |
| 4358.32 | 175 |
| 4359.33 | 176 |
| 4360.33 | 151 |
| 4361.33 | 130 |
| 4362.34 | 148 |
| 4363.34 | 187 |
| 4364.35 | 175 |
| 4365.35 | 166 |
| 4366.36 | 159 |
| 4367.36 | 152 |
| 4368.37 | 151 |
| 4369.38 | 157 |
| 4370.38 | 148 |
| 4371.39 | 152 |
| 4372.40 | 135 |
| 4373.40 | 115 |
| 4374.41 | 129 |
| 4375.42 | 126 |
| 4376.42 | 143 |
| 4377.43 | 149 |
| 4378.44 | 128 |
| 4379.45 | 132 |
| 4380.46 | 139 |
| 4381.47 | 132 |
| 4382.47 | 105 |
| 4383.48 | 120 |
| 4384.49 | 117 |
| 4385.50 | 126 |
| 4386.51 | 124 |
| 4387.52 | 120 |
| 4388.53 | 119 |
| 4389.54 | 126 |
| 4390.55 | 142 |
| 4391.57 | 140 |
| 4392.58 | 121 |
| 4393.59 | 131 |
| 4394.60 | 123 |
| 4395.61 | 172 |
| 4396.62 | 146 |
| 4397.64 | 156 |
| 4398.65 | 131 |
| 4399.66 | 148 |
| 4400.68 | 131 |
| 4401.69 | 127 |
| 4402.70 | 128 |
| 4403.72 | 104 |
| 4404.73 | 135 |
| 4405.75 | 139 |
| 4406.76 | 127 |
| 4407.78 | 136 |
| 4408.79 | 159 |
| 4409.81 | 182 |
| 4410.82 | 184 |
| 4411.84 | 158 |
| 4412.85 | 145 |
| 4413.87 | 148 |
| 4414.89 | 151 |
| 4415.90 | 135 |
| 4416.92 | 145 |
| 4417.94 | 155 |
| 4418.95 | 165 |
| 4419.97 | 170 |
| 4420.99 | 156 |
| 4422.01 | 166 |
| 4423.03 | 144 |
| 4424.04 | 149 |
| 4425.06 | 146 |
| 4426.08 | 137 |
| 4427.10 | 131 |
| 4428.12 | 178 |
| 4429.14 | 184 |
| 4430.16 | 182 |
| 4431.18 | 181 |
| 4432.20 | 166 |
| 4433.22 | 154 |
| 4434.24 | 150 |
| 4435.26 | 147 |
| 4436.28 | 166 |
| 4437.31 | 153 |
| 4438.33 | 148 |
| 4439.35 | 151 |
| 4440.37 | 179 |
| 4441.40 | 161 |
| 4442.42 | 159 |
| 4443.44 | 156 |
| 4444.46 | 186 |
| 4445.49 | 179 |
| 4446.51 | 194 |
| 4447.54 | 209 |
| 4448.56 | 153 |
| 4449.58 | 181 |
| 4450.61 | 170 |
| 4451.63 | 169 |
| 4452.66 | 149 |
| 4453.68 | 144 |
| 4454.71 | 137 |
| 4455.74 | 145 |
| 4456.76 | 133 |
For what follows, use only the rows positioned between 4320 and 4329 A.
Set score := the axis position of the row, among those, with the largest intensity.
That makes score 4320.35 A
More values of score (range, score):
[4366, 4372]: 4366.36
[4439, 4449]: 4447.54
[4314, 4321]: 4316.38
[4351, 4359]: 4358.32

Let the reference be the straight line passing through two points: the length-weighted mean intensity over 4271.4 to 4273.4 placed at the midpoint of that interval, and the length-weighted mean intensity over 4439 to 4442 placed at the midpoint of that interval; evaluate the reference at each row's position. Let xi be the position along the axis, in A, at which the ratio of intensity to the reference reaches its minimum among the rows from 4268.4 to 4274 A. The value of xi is 4272.87 A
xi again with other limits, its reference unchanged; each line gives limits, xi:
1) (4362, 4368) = 4362.34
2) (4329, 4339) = 4330.31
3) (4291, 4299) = 4297.53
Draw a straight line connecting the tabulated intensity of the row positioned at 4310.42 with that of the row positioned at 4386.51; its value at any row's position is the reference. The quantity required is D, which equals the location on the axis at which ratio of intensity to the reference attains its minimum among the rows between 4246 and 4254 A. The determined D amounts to 4251.28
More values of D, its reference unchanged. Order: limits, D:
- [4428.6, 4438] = 4435.26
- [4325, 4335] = 4325.33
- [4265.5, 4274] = 4272.87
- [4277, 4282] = 4281.73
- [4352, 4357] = 4352.31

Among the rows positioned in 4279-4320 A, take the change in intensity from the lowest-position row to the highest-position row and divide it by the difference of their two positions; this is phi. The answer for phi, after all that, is 0.8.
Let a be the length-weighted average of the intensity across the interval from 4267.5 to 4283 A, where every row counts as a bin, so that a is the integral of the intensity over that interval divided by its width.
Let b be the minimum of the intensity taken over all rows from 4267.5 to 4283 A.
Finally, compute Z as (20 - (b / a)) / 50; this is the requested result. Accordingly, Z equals 0.385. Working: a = 123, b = 94.4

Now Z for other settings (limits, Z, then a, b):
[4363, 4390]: 0.385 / 138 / 105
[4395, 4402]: 0.382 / 145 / 127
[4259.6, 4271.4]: 0.385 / 132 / 98.4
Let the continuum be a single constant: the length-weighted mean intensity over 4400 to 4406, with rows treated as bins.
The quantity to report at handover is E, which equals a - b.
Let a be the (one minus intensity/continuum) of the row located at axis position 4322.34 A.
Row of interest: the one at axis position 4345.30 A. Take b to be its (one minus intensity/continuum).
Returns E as 0.21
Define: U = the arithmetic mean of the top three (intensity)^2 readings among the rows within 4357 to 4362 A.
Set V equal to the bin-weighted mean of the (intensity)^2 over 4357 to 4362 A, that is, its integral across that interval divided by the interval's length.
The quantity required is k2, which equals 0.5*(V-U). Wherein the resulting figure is -1988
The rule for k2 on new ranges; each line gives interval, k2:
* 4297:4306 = -1282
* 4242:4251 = -3097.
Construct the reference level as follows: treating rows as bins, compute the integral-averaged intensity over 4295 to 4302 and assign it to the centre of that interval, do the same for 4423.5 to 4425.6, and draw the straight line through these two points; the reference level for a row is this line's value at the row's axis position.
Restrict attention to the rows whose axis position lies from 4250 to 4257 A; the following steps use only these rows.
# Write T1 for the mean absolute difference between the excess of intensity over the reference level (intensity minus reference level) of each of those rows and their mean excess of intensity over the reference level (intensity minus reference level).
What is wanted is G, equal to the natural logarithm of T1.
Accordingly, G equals 1.9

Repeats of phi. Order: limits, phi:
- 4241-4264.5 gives -0.2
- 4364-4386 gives -2.3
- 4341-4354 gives 0.7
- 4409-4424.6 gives -2.3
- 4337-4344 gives -0.3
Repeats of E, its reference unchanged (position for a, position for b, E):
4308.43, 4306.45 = -0.06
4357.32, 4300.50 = -0.69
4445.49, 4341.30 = -0.46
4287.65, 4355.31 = 0.17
